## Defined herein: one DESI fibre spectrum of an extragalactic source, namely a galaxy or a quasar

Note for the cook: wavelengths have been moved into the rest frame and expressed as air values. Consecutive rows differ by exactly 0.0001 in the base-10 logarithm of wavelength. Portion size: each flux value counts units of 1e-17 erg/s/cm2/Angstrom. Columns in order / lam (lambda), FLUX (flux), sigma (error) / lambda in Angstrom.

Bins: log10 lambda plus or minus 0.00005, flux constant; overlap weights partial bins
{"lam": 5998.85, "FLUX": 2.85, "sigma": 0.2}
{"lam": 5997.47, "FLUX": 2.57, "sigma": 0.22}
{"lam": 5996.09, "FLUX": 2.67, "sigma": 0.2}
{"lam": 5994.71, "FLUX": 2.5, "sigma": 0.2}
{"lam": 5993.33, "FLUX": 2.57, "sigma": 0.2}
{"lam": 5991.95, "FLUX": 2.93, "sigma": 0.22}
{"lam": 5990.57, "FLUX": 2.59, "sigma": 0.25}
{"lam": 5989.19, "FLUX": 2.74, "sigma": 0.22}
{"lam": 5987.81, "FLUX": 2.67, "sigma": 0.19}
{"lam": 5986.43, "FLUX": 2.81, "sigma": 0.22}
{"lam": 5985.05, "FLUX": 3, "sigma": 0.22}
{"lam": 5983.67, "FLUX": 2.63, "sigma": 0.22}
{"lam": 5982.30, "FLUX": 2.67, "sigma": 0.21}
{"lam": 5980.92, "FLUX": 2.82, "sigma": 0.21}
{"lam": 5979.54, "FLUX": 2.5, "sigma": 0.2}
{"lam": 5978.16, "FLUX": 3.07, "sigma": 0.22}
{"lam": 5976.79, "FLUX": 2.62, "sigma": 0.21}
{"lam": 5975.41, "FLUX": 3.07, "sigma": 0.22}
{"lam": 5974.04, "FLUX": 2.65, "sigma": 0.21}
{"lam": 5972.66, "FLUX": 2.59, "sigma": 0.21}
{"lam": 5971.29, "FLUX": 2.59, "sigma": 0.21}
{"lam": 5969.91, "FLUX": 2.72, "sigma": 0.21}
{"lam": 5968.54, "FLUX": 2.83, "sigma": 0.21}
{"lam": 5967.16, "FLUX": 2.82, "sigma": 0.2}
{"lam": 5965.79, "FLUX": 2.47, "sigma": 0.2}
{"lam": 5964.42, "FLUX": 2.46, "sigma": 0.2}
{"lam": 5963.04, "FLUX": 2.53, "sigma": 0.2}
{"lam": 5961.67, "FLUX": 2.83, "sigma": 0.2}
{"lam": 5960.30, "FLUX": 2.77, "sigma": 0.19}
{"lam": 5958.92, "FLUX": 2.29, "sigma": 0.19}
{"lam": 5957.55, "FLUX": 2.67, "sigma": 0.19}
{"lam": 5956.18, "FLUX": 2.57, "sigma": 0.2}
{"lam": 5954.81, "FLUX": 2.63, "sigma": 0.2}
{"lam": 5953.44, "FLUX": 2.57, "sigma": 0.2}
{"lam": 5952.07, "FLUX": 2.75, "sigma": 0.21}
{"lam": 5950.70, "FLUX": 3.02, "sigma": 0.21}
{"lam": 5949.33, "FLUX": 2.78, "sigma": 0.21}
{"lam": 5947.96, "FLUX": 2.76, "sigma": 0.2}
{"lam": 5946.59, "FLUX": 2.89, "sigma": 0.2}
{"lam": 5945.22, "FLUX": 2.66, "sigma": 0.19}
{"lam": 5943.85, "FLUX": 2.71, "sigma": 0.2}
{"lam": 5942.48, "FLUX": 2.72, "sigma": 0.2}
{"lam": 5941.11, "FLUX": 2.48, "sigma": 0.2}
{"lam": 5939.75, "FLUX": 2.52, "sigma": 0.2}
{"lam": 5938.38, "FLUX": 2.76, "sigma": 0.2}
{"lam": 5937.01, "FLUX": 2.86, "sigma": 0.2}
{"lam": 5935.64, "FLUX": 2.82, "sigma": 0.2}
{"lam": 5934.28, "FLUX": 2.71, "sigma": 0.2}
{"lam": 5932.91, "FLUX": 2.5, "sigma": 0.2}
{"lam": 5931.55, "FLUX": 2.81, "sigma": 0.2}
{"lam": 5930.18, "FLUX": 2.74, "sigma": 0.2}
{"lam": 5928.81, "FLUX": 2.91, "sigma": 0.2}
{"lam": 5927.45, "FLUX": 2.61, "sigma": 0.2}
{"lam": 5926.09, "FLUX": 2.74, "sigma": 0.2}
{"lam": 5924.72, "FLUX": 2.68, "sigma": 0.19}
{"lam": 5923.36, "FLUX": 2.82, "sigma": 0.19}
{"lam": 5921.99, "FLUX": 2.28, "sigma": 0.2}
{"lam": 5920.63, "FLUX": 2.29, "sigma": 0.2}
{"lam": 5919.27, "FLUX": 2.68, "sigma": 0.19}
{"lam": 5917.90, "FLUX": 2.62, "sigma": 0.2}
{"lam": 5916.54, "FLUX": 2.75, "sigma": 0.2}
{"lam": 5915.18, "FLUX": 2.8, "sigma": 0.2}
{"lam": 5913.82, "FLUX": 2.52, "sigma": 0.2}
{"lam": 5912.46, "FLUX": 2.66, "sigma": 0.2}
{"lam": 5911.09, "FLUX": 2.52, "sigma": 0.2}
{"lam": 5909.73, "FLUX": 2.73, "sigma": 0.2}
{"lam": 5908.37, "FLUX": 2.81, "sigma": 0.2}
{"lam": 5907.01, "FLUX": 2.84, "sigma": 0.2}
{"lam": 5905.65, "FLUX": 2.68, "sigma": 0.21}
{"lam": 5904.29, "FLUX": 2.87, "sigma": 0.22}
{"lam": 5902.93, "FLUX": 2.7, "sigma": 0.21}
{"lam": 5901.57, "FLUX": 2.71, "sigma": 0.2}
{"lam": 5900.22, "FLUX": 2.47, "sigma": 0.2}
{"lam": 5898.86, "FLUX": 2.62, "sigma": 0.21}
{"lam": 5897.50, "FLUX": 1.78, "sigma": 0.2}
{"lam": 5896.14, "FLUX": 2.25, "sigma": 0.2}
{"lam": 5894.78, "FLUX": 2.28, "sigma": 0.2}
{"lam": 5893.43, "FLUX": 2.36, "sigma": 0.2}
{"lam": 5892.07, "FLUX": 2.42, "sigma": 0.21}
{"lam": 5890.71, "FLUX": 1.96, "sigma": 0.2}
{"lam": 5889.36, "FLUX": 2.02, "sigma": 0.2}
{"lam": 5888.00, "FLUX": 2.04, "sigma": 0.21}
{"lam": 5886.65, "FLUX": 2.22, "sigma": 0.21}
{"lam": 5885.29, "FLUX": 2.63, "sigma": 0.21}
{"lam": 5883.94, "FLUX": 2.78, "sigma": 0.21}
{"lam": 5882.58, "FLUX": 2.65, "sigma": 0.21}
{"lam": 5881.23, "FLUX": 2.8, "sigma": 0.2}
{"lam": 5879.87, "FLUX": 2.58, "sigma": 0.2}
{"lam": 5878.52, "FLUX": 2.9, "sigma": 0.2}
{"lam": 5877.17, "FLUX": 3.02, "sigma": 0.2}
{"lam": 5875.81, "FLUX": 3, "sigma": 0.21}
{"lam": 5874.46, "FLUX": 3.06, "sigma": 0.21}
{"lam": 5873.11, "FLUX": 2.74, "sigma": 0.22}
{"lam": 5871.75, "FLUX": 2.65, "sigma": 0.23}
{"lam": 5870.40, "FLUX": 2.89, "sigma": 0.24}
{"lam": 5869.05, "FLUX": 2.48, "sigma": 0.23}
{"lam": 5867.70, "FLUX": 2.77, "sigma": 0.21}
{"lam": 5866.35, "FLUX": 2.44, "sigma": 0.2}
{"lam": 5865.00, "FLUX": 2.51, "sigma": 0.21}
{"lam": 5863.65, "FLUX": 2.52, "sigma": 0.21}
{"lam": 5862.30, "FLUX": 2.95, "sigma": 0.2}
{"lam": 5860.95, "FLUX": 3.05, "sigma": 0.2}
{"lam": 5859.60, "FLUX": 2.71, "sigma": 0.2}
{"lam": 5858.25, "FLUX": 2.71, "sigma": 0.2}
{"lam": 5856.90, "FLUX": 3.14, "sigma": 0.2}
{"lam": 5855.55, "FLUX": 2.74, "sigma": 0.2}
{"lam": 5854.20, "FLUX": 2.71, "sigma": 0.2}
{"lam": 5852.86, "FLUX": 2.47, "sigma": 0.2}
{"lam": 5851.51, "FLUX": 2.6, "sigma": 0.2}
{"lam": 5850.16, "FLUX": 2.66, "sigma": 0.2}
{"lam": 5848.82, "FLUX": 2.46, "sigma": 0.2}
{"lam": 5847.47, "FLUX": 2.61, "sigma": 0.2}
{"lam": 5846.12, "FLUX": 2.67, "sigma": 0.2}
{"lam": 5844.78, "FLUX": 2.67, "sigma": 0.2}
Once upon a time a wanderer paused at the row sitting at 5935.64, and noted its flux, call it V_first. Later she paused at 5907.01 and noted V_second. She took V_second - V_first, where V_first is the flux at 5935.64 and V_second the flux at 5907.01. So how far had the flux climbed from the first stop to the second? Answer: 0.0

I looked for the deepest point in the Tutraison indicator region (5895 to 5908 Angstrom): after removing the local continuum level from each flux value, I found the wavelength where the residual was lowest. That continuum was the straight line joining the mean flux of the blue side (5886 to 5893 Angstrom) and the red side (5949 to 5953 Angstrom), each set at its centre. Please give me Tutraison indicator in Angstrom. 5897.50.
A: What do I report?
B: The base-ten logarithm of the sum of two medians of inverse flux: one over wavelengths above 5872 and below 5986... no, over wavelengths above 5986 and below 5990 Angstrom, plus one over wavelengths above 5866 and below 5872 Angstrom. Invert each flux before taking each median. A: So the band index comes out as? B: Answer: -0.129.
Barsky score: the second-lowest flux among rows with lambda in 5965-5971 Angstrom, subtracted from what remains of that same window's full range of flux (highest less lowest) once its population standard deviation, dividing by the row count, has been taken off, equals -2.51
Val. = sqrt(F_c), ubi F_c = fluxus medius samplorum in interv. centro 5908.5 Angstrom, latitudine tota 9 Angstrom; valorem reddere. 1.65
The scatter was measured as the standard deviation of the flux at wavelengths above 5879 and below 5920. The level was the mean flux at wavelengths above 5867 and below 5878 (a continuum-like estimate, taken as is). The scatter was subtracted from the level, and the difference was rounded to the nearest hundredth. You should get 2.54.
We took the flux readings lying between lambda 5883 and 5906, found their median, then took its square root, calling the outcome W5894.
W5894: 1.56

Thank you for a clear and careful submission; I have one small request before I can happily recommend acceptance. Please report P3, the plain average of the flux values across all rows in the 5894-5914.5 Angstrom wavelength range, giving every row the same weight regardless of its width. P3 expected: 2.56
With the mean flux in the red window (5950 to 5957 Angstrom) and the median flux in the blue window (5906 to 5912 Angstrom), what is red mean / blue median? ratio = 0.98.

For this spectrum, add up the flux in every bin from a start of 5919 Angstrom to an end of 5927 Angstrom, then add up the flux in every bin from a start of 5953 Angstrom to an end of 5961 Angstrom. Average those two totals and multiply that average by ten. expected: 155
